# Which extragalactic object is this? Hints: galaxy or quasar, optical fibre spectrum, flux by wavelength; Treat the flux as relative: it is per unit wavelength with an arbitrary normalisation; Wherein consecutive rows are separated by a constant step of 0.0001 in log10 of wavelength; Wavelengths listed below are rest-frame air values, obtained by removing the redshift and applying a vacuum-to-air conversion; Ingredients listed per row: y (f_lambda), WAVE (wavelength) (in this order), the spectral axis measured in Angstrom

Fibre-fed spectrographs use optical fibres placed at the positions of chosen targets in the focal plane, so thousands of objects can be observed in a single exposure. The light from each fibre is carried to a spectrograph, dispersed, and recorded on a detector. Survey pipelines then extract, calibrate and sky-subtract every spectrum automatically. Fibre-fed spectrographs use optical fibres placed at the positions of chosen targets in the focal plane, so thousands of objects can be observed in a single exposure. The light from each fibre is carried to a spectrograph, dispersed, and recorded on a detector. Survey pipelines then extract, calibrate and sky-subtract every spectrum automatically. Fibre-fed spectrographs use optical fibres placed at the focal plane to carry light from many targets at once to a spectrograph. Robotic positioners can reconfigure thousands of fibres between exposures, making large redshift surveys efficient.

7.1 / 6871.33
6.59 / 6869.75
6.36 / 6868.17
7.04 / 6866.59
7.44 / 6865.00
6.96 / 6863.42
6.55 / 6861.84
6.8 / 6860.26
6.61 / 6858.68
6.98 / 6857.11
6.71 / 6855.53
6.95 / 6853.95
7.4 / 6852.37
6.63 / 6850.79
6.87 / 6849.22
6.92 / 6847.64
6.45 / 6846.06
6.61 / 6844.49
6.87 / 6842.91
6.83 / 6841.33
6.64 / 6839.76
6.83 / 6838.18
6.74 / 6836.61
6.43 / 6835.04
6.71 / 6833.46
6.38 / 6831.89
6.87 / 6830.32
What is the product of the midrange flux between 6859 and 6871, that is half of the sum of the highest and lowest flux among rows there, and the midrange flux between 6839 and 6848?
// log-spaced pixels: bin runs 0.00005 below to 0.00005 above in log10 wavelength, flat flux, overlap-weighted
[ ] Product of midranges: 46.1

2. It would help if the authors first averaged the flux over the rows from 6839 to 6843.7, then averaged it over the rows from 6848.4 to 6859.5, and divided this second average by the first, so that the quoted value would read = 1.015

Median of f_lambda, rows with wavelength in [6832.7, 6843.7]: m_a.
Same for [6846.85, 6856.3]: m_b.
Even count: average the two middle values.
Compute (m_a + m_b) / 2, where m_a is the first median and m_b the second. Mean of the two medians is 6.82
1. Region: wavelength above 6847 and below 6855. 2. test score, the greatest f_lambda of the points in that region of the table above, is 7.4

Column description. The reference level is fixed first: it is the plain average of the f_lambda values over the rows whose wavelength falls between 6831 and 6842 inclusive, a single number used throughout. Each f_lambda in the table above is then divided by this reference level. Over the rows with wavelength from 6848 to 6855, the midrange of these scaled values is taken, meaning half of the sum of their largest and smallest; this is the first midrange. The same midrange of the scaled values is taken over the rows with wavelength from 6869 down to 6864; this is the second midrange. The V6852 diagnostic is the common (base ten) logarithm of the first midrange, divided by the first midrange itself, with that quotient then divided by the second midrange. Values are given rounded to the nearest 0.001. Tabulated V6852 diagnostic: 0.021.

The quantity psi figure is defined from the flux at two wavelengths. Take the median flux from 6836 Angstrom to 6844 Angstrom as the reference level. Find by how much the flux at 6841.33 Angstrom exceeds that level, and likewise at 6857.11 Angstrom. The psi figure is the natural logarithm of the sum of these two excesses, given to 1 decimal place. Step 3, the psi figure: -1.9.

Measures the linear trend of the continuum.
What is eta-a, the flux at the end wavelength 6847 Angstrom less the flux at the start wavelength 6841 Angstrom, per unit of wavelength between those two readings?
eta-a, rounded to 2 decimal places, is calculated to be -0.08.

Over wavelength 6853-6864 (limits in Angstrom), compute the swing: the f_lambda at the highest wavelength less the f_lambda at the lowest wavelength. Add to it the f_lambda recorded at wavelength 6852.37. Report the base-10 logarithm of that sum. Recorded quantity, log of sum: 0.870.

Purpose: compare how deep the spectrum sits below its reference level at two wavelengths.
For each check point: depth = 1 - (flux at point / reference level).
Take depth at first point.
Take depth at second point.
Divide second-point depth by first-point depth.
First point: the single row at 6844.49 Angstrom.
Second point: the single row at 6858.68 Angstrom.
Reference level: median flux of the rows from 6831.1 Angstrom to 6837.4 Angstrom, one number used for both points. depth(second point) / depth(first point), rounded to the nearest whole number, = 1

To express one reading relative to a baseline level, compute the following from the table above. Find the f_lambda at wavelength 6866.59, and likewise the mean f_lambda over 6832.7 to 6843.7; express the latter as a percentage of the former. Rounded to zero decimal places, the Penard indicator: 95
